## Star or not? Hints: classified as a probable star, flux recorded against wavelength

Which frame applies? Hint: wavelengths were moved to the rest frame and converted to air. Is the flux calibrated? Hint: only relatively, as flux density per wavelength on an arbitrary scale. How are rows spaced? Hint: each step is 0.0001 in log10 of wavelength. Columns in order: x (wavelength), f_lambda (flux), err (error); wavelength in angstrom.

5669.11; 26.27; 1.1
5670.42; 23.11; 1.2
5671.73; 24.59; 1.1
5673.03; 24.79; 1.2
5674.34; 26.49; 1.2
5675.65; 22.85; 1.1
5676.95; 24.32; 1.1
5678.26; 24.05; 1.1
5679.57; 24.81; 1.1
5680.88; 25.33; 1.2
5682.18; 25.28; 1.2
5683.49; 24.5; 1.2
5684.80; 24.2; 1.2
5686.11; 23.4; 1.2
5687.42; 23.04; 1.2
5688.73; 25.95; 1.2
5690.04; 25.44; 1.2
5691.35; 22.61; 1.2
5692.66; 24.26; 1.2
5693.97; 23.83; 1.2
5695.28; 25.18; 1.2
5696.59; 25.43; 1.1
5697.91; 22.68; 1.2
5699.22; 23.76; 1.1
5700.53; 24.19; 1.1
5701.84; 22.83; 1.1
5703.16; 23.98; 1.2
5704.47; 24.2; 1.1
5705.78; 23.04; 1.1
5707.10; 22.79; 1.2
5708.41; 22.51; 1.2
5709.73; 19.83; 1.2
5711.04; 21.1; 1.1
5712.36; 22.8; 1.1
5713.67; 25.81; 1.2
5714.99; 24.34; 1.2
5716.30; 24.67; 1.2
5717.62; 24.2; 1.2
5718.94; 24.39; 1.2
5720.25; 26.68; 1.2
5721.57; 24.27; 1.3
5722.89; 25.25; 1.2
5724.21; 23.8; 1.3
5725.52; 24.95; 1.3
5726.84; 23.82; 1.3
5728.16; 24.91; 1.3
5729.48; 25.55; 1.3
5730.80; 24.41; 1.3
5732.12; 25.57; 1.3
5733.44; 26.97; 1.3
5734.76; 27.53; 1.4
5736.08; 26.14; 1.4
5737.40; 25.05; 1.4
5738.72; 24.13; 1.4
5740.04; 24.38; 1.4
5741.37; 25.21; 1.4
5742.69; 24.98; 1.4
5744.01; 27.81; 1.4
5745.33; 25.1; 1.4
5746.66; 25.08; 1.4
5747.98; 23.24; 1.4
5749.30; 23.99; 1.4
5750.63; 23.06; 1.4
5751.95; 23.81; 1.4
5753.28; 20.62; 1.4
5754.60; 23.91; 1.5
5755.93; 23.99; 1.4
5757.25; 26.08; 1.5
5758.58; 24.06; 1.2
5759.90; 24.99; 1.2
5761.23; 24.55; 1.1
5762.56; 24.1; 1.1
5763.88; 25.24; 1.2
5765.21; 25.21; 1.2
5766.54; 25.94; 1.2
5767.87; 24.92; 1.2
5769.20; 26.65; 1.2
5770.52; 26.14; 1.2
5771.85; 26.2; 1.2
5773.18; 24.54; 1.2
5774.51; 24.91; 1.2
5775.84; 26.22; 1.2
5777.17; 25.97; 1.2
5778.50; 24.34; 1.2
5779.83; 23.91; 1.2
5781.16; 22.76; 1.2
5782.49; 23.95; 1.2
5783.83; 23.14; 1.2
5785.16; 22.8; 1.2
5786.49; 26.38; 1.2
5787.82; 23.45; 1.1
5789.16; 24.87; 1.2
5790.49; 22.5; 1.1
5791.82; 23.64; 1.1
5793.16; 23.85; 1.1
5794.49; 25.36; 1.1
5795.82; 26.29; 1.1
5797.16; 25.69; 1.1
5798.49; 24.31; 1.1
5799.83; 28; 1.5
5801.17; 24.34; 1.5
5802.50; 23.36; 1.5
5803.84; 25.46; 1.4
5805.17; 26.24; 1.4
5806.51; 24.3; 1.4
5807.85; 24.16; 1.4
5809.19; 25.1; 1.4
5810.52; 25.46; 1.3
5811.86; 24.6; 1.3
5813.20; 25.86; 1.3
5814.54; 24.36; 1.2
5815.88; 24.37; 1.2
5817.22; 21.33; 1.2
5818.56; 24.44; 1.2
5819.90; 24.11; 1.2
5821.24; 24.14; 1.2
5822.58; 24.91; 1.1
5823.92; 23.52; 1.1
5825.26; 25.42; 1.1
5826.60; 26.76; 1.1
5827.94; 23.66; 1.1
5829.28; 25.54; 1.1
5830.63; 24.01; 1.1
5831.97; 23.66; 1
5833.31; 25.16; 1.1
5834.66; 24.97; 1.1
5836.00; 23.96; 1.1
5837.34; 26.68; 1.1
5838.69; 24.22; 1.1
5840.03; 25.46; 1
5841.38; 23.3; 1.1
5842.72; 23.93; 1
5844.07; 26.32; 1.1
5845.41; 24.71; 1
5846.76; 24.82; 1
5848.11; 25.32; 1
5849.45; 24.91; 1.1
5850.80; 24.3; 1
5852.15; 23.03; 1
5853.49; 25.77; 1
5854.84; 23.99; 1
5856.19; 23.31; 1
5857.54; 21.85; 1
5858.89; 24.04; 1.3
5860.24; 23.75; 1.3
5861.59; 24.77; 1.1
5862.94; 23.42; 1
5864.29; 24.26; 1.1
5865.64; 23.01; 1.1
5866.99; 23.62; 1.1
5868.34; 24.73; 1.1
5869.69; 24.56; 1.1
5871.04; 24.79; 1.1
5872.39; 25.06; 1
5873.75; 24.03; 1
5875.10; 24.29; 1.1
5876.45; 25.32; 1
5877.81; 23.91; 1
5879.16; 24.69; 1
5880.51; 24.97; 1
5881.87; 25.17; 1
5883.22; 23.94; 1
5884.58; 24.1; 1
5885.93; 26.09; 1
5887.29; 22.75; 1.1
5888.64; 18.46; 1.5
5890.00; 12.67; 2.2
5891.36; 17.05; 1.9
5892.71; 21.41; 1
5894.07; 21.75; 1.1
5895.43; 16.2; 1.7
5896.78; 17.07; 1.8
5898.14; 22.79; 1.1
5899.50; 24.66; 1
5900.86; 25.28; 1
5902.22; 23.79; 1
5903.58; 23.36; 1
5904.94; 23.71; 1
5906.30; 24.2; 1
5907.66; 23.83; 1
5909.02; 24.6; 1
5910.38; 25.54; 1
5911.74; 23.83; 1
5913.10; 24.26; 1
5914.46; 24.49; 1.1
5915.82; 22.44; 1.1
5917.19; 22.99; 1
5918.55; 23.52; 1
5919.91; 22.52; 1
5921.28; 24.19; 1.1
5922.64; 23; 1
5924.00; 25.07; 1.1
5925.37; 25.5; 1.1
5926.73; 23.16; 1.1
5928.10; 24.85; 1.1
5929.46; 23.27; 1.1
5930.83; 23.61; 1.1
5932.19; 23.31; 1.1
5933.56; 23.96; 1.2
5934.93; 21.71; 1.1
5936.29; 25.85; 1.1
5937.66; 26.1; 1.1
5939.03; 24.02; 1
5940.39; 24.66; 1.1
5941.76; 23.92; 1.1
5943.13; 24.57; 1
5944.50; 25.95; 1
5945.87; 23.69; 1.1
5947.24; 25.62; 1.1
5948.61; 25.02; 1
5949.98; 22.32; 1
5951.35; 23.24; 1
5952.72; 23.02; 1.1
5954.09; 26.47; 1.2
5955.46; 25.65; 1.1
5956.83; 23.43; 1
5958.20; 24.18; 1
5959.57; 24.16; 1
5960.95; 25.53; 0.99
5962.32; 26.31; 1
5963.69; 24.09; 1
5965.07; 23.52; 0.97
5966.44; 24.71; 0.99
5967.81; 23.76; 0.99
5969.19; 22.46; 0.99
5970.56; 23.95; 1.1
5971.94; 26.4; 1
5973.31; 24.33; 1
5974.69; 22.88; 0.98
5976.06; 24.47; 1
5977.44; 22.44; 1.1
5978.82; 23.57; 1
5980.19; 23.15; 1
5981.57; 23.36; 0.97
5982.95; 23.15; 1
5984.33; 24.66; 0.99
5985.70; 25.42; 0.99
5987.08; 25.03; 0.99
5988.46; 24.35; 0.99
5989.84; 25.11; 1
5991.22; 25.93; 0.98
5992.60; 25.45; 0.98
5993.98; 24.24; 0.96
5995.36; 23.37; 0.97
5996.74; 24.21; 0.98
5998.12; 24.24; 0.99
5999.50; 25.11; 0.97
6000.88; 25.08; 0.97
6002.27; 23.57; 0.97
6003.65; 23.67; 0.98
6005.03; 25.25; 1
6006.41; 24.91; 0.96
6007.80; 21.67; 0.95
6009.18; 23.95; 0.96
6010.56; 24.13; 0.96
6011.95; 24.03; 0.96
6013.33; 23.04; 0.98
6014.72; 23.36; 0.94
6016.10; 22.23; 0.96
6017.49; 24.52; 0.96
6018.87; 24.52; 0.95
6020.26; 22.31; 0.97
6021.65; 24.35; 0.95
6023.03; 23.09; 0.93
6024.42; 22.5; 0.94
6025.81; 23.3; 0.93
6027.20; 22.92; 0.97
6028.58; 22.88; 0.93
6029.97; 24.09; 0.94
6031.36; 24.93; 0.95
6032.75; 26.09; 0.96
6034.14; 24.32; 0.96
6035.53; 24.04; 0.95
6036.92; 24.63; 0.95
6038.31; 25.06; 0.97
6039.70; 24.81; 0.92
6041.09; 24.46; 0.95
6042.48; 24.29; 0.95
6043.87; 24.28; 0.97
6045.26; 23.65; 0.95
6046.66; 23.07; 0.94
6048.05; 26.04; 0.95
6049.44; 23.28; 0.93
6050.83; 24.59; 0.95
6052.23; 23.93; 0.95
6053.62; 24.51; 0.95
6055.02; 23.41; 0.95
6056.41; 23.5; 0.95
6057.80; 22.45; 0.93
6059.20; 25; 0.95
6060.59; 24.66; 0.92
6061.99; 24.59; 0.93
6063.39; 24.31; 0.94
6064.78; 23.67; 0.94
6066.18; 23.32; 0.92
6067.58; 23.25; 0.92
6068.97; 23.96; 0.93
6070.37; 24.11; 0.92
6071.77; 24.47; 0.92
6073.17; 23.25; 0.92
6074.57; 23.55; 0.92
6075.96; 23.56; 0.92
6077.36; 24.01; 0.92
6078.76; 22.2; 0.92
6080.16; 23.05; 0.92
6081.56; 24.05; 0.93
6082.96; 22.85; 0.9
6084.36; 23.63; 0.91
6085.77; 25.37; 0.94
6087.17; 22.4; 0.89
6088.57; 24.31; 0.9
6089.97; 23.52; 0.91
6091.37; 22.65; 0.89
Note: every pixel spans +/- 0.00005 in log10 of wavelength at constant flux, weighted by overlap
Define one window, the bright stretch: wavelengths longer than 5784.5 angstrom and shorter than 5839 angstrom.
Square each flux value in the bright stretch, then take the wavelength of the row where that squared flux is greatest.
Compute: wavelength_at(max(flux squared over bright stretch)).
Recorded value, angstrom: 5799.83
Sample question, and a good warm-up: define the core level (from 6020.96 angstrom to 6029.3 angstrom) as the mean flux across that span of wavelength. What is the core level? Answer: 23.2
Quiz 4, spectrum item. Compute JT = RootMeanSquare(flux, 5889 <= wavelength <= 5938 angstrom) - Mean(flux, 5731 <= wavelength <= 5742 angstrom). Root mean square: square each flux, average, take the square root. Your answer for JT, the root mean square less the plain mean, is -2.5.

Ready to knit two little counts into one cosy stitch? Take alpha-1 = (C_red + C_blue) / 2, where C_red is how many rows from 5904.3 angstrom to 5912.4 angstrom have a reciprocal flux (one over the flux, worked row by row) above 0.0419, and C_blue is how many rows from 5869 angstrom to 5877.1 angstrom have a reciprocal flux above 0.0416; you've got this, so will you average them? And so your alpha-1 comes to 2.0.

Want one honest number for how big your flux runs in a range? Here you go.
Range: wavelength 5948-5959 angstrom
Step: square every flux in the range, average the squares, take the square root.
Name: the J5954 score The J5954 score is 24.2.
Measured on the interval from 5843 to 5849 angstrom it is 25.3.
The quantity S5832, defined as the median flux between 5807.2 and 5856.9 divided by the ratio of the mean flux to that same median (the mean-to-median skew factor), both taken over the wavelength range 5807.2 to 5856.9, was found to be 24.30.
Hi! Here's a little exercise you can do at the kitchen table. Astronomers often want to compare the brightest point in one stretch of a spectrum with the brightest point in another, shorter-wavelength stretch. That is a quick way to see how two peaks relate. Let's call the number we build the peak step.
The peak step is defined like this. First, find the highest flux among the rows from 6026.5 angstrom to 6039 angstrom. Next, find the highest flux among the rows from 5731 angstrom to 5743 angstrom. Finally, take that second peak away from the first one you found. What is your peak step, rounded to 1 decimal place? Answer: -1.4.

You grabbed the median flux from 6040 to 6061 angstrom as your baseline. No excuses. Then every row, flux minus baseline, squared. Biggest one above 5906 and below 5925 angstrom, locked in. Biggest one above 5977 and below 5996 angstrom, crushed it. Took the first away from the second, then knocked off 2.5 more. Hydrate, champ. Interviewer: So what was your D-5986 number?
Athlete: -2.5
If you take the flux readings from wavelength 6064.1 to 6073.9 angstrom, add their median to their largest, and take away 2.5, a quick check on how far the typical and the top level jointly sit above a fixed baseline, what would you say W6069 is 45.6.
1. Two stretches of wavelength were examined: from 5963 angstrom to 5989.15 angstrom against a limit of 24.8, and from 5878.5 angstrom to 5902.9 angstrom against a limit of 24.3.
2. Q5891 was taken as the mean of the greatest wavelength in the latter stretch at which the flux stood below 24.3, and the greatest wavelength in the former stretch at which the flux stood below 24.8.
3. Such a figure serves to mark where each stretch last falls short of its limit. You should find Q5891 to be 5945.3 angstrom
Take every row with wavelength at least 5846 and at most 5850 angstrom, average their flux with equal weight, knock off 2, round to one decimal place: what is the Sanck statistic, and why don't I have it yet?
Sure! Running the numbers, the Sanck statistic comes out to 23.0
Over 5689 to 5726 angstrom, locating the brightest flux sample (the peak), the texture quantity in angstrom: 5720.25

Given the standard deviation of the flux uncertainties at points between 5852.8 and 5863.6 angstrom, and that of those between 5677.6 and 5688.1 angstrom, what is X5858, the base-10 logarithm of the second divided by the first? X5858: -0.5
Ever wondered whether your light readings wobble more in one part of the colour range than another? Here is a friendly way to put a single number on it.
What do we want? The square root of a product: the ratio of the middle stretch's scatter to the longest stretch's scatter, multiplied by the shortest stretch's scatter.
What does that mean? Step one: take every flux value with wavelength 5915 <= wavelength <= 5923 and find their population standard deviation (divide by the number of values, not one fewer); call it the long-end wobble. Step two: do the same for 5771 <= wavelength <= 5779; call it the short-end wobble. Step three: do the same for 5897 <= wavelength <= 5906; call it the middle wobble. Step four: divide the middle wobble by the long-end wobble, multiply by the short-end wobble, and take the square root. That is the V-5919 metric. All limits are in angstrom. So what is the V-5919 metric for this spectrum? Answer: 1.0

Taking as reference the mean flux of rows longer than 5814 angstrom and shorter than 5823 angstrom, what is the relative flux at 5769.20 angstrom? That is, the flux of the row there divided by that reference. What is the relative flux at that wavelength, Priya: 1.11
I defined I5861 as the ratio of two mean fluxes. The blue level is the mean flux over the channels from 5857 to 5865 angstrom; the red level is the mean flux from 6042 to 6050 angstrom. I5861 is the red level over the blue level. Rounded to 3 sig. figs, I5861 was 1.02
